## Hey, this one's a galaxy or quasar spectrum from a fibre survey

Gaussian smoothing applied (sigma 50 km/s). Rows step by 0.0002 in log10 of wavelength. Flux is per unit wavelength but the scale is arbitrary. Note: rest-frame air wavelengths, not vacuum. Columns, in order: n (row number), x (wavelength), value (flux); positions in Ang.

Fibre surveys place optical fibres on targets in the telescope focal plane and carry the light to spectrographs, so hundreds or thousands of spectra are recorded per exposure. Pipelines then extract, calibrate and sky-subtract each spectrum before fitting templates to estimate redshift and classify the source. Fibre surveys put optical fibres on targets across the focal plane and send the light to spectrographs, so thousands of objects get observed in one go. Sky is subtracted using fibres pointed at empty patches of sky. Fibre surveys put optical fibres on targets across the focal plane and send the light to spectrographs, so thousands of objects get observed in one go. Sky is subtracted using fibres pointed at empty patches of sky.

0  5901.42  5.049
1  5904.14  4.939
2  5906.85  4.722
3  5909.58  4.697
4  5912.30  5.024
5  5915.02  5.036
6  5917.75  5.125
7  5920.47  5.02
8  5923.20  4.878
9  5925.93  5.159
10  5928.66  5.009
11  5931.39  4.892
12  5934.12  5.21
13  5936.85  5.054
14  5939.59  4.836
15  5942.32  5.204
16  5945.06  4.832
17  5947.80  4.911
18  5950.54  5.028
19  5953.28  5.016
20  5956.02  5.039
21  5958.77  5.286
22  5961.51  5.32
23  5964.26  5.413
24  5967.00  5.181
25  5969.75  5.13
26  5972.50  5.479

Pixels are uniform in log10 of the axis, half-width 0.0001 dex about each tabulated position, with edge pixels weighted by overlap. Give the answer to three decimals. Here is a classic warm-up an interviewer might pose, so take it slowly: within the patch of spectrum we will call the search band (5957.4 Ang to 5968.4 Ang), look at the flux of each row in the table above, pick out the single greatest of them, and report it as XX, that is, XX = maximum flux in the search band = 5.413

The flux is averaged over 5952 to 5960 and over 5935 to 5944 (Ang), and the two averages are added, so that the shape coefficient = 10.1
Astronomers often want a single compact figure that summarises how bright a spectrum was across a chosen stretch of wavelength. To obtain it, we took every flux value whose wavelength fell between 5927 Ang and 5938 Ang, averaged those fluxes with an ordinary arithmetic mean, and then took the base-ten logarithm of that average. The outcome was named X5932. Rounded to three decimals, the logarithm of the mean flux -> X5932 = 0.703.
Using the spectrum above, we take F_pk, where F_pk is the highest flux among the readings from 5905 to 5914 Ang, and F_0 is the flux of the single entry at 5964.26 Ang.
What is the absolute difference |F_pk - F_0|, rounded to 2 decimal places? 0.39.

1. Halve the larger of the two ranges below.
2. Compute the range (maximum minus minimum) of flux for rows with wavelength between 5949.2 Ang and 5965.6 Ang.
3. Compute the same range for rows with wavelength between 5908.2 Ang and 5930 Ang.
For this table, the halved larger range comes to 0.231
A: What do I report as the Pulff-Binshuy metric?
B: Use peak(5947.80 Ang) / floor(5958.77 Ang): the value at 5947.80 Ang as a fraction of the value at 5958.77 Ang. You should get 0.93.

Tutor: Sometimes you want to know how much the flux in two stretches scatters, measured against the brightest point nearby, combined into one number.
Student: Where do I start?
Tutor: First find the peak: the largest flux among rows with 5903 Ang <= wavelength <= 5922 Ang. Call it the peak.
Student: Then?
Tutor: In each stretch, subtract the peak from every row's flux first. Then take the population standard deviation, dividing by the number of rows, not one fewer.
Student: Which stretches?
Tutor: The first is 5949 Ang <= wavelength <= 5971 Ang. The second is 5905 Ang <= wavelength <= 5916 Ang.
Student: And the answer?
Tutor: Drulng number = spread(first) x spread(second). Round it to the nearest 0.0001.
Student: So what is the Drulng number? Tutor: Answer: 0.0225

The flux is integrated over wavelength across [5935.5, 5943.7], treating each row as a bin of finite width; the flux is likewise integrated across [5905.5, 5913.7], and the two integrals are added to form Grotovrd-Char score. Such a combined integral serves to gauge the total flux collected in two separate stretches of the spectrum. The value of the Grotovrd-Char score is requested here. 81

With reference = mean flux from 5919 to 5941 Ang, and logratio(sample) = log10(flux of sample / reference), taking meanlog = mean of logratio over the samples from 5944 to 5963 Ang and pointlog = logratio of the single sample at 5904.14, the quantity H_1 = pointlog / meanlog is -1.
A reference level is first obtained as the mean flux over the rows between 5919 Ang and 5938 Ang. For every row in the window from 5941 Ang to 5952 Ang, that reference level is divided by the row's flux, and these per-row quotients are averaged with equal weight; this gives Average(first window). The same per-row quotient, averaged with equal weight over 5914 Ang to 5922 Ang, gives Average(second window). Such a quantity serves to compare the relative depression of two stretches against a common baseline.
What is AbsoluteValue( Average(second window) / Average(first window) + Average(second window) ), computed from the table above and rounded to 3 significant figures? 1.98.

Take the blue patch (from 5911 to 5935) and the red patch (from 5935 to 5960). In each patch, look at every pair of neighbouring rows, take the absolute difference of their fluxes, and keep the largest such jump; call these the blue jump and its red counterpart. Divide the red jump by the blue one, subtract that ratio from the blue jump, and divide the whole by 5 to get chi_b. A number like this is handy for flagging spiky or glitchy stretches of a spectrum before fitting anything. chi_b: -0.17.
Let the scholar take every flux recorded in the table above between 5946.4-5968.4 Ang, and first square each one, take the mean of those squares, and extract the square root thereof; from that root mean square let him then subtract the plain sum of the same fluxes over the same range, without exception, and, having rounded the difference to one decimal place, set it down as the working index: -36.0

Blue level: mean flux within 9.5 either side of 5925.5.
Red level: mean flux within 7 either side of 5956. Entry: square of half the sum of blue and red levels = 25.9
